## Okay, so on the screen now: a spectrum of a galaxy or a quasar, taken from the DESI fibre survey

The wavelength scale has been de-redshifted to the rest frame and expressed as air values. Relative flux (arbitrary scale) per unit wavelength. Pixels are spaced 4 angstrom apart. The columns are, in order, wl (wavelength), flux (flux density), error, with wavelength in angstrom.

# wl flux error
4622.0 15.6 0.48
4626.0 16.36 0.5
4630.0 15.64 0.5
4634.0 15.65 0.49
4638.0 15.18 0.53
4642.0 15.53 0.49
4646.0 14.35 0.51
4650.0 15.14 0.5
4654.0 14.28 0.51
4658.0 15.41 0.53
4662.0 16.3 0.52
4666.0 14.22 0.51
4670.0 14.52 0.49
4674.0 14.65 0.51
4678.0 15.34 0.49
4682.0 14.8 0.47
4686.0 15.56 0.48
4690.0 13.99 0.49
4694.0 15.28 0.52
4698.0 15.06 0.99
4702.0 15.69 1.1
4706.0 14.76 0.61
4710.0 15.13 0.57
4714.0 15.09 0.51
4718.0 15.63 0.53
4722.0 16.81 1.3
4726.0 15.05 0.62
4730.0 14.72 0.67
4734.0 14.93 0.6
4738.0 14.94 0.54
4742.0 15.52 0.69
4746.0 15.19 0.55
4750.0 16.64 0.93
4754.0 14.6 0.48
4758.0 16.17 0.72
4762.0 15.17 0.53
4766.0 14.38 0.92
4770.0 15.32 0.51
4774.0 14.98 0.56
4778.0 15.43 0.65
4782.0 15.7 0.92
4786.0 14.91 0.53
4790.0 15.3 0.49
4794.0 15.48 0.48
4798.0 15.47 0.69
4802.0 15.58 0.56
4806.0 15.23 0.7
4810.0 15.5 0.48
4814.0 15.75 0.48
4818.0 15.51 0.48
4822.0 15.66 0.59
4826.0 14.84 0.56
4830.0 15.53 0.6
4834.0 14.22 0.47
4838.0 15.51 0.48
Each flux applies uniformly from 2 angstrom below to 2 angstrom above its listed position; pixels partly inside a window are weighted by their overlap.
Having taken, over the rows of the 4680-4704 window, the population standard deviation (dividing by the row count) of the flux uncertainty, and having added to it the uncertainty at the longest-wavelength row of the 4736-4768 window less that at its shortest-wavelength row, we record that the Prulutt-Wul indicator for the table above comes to 0.64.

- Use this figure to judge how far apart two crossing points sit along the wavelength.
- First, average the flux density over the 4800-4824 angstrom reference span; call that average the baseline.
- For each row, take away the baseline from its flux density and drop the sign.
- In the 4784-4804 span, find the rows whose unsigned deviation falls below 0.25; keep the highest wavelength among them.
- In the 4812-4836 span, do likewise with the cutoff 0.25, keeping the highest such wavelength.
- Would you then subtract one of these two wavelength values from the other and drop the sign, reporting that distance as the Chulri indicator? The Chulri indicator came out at 28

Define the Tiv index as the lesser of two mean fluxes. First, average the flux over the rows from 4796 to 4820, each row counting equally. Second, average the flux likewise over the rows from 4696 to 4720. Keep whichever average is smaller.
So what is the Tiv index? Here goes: 15.2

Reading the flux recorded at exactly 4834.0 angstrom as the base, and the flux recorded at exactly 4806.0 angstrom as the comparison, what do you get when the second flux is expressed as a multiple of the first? 1.07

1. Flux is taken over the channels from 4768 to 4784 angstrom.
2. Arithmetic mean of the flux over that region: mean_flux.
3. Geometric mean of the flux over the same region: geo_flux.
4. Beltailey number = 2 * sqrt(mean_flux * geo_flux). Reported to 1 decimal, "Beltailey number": 30.7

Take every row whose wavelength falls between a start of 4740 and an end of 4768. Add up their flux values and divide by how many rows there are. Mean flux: 15.4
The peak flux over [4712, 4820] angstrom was 16.81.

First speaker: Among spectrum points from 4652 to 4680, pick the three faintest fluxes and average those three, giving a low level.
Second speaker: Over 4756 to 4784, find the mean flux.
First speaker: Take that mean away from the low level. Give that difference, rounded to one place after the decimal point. -1.0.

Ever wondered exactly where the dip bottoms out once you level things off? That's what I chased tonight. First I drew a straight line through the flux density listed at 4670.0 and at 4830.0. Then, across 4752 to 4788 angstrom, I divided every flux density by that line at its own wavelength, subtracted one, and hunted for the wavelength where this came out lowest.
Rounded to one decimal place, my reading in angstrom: 4766.0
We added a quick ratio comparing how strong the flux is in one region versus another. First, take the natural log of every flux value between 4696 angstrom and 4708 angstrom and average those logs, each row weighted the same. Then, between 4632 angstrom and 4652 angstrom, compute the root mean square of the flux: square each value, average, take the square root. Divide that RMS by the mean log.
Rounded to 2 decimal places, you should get 5.58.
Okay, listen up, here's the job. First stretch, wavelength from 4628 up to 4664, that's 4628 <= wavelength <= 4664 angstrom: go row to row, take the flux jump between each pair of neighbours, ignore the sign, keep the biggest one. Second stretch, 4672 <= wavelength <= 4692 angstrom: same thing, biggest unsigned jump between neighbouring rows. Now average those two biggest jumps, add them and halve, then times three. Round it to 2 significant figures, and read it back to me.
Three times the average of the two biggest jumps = 4.1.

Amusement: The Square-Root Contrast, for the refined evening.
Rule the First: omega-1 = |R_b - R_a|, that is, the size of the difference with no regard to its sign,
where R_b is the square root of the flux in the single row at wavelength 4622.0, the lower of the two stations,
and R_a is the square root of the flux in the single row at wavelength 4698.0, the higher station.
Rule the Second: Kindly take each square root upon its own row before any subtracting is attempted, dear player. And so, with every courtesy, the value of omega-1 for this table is 0.069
